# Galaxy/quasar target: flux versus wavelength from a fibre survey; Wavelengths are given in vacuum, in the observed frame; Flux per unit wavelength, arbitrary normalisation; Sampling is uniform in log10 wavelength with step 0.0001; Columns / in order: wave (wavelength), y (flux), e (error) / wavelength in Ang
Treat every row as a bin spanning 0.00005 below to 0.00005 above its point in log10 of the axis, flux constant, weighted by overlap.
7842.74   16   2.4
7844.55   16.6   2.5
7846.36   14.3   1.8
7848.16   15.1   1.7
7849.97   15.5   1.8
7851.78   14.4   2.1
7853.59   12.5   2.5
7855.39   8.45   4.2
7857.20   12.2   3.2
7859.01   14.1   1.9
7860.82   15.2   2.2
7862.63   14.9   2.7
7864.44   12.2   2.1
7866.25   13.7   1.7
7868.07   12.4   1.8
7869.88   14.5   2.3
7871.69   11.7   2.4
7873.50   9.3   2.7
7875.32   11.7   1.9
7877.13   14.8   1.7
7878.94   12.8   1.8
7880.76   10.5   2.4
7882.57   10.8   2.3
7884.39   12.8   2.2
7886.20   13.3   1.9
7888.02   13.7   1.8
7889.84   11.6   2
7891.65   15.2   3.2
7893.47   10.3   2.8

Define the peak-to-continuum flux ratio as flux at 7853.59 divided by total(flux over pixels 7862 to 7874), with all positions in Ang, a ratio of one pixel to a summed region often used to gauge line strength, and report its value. 0.141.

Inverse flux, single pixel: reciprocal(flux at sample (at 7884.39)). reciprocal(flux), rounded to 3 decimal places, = 0.078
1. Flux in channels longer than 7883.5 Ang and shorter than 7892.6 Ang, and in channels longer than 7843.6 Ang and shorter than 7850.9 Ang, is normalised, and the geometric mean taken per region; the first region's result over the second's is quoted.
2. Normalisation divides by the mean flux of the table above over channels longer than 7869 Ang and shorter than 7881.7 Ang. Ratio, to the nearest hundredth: 0.86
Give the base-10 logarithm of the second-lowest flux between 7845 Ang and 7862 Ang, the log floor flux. 1.09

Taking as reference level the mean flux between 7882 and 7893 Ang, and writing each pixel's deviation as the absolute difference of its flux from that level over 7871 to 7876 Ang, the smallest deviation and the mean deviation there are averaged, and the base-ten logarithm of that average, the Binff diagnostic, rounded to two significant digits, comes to 0.20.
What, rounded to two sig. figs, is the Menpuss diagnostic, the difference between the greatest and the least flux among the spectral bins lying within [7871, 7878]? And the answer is 5.5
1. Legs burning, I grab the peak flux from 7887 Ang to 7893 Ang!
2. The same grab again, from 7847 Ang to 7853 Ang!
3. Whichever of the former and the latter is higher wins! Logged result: 15.5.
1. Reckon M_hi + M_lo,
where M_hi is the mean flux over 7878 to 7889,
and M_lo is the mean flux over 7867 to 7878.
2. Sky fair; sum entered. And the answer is 24.7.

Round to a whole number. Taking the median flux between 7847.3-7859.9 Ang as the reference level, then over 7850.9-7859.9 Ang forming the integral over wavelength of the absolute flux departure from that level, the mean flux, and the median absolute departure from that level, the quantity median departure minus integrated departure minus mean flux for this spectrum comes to -28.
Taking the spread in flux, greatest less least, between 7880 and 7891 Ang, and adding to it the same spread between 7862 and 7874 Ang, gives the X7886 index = 8.8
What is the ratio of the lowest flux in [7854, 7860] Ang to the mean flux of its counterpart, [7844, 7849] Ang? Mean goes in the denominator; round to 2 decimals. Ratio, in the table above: 0.55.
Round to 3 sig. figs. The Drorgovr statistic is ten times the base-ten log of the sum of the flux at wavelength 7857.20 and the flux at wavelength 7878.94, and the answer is 14.0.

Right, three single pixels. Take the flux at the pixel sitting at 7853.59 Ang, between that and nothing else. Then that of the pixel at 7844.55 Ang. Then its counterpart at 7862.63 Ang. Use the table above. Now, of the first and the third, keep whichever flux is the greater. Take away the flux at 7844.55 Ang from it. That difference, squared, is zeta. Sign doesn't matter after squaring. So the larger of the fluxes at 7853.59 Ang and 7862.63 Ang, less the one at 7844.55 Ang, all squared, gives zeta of 2.9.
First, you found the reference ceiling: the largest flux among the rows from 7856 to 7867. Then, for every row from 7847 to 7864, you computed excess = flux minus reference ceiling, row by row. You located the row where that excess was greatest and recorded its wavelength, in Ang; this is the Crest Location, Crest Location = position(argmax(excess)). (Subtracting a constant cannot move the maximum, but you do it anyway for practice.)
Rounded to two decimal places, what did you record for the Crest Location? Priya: 7849.97 Ang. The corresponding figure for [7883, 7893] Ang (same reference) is 7891.65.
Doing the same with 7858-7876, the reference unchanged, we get 7860.82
